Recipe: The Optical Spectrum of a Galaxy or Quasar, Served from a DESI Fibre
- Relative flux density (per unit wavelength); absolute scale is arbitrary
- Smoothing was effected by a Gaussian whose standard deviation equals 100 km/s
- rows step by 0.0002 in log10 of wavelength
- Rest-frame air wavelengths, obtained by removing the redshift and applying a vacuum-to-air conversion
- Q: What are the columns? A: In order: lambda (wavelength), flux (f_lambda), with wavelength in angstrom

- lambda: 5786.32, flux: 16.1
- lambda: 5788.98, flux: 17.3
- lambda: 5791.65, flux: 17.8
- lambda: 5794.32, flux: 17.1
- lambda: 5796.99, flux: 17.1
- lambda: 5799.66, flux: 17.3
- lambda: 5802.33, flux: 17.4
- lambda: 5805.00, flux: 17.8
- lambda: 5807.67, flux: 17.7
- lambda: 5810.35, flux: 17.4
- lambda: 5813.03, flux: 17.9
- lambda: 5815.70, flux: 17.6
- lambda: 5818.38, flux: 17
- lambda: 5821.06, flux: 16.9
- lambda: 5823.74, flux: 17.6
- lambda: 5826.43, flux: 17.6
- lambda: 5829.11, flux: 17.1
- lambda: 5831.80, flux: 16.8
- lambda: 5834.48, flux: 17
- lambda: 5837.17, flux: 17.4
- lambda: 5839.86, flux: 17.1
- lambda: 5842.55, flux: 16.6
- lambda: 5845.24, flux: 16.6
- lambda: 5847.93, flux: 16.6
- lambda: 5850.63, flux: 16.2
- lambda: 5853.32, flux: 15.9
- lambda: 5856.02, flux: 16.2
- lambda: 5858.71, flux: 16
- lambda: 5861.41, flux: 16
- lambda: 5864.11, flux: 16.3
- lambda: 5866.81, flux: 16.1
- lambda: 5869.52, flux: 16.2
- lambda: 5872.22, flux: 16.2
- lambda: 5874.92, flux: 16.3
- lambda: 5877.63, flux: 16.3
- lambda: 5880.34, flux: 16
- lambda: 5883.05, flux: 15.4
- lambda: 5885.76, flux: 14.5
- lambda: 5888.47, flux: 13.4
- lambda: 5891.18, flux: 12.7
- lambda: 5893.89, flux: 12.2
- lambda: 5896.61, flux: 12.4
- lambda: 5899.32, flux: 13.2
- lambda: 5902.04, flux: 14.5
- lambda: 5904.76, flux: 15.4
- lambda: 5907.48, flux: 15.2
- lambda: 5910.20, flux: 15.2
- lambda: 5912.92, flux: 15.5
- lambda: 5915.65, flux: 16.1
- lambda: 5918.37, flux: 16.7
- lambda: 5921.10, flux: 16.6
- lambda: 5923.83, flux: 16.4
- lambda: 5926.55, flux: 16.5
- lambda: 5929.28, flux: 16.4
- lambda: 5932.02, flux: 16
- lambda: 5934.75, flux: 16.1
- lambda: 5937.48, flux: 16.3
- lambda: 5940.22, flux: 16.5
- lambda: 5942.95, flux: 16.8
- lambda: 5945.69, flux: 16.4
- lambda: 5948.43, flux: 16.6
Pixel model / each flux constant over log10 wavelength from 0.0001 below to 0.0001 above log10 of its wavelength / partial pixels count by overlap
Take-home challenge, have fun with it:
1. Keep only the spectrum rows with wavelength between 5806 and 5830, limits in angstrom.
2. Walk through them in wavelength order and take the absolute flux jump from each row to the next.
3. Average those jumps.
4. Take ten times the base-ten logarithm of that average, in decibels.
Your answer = -4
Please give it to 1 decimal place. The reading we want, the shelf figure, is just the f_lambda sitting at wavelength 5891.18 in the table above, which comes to 12.7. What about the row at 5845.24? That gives 16.6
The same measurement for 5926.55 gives 16.5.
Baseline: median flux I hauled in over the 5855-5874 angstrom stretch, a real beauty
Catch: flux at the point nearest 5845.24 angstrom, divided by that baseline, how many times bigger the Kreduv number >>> 1.02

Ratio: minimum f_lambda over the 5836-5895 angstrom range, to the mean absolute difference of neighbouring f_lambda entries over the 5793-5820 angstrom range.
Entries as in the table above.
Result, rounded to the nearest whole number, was 44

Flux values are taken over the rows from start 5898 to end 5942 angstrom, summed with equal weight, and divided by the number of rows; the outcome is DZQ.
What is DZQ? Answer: 15.8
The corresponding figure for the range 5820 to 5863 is 16.7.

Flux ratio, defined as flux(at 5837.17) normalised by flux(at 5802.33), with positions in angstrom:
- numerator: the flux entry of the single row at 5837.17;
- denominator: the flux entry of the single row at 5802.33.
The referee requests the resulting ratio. 1.00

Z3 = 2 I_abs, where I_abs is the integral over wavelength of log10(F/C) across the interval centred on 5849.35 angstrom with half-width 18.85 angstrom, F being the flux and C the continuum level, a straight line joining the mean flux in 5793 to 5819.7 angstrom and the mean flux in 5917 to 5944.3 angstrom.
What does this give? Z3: -1.2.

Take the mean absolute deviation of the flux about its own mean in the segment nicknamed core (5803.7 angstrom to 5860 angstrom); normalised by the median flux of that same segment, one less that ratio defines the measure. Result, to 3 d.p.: 0.971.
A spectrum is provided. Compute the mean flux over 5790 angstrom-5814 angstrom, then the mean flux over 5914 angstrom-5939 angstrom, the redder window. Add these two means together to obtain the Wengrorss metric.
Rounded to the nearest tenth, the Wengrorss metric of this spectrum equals 33.8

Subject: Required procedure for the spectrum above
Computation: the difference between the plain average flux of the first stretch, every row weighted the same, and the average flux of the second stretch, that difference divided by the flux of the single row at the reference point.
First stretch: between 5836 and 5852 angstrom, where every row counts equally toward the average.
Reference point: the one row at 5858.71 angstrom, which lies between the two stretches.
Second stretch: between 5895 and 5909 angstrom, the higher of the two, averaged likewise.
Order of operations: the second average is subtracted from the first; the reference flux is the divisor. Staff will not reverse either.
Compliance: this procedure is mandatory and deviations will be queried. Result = 0.16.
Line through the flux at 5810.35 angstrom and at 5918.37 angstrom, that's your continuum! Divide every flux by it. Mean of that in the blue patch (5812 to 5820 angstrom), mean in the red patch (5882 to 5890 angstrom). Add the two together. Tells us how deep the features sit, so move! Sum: 1.86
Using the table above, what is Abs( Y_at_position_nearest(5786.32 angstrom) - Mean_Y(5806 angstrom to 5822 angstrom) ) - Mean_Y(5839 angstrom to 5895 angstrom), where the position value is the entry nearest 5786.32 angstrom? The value -14.3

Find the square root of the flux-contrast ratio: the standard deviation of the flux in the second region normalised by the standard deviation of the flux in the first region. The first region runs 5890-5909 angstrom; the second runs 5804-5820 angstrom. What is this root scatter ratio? 0.49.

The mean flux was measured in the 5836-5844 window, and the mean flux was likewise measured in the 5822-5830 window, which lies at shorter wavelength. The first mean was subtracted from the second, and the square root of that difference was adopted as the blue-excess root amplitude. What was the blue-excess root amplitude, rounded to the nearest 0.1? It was 0.6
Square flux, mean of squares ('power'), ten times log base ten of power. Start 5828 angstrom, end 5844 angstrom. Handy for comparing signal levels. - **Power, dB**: 24.6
